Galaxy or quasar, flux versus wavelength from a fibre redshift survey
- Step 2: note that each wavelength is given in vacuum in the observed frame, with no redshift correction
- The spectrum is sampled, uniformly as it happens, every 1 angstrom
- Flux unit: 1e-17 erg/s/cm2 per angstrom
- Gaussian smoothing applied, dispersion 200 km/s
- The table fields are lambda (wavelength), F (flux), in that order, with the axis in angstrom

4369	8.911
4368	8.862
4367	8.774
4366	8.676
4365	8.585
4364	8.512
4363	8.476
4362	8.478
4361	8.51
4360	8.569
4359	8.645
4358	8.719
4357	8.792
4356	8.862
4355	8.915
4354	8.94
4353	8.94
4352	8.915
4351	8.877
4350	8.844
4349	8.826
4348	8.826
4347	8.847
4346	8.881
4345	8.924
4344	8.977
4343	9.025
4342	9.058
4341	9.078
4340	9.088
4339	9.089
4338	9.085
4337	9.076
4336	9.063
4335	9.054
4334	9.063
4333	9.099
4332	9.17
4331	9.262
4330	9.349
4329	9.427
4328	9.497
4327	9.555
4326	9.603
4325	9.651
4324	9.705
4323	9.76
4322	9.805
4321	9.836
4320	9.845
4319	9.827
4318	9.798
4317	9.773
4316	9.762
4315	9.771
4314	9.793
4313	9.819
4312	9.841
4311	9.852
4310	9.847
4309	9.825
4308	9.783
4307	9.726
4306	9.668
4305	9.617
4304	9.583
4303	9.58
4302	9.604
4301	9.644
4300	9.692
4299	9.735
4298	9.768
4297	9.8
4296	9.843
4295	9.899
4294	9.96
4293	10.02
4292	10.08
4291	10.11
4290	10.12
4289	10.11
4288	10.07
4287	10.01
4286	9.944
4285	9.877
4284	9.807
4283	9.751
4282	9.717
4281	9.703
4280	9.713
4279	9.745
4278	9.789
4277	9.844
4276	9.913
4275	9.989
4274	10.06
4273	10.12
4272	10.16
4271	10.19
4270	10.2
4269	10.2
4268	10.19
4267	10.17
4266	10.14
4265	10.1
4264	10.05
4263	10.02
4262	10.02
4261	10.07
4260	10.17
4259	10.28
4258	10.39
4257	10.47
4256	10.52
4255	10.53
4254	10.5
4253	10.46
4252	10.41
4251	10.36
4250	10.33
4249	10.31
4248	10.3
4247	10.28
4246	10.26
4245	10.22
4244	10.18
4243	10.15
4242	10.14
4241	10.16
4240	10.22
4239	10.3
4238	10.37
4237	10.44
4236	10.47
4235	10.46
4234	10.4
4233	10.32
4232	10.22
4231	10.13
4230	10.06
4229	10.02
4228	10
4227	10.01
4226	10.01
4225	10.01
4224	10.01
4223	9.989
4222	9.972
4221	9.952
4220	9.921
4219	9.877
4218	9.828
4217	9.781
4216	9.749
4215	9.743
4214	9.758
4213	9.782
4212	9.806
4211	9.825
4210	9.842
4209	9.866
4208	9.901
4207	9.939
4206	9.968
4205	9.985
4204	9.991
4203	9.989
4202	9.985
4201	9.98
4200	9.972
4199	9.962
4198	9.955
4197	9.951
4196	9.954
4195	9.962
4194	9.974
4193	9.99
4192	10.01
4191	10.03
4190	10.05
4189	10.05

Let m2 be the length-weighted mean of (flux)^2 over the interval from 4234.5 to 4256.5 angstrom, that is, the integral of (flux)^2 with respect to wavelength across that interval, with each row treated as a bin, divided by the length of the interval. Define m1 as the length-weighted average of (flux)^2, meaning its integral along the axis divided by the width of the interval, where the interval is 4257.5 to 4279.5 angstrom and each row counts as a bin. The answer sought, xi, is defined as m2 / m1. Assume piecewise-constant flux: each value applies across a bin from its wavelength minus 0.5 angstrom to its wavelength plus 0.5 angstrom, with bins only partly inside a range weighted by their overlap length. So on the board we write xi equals 1.05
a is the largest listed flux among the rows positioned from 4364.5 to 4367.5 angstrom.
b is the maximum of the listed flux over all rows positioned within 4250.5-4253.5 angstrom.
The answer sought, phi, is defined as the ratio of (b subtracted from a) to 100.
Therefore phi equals -0.0169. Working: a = 8.774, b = 10.46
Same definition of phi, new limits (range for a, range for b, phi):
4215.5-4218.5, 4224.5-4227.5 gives -0.0018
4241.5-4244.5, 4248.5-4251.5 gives -0.0018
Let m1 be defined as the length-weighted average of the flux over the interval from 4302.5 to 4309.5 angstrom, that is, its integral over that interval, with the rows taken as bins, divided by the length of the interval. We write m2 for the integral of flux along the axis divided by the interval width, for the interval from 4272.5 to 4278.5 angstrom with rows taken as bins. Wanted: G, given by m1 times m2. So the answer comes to 96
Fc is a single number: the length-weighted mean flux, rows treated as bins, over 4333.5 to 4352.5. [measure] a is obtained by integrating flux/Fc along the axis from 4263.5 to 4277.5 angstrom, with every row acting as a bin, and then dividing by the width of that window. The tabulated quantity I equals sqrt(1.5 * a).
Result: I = 1.299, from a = 1.12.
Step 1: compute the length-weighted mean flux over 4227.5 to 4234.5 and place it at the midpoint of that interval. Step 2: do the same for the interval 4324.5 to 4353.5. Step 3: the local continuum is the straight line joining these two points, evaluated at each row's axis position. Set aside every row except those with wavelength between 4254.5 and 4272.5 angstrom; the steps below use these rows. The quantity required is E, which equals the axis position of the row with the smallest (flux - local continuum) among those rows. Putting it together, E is 4262 angstrom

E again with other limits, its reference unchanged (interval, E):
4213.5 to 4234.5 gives 4215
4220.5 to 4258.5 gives 4221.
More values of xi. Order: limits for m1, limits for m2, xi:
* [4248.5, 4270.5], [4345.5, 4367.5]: 0.73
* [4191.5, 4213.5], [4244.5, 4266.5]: 1.07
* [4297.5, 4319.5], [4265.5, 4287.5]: 1.05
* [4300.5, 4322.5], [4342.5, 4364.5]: 0.81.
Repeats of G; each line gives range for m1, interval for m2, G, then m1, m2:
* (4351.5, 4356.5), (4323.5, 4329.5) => 85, 8.9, 9.6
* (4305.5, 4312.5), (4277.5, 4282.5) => 95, 9.8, 9.7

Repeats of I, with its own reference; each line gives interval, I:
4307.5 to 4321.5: 1.280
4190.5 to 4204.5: 1.291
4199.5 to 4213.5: 1.287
